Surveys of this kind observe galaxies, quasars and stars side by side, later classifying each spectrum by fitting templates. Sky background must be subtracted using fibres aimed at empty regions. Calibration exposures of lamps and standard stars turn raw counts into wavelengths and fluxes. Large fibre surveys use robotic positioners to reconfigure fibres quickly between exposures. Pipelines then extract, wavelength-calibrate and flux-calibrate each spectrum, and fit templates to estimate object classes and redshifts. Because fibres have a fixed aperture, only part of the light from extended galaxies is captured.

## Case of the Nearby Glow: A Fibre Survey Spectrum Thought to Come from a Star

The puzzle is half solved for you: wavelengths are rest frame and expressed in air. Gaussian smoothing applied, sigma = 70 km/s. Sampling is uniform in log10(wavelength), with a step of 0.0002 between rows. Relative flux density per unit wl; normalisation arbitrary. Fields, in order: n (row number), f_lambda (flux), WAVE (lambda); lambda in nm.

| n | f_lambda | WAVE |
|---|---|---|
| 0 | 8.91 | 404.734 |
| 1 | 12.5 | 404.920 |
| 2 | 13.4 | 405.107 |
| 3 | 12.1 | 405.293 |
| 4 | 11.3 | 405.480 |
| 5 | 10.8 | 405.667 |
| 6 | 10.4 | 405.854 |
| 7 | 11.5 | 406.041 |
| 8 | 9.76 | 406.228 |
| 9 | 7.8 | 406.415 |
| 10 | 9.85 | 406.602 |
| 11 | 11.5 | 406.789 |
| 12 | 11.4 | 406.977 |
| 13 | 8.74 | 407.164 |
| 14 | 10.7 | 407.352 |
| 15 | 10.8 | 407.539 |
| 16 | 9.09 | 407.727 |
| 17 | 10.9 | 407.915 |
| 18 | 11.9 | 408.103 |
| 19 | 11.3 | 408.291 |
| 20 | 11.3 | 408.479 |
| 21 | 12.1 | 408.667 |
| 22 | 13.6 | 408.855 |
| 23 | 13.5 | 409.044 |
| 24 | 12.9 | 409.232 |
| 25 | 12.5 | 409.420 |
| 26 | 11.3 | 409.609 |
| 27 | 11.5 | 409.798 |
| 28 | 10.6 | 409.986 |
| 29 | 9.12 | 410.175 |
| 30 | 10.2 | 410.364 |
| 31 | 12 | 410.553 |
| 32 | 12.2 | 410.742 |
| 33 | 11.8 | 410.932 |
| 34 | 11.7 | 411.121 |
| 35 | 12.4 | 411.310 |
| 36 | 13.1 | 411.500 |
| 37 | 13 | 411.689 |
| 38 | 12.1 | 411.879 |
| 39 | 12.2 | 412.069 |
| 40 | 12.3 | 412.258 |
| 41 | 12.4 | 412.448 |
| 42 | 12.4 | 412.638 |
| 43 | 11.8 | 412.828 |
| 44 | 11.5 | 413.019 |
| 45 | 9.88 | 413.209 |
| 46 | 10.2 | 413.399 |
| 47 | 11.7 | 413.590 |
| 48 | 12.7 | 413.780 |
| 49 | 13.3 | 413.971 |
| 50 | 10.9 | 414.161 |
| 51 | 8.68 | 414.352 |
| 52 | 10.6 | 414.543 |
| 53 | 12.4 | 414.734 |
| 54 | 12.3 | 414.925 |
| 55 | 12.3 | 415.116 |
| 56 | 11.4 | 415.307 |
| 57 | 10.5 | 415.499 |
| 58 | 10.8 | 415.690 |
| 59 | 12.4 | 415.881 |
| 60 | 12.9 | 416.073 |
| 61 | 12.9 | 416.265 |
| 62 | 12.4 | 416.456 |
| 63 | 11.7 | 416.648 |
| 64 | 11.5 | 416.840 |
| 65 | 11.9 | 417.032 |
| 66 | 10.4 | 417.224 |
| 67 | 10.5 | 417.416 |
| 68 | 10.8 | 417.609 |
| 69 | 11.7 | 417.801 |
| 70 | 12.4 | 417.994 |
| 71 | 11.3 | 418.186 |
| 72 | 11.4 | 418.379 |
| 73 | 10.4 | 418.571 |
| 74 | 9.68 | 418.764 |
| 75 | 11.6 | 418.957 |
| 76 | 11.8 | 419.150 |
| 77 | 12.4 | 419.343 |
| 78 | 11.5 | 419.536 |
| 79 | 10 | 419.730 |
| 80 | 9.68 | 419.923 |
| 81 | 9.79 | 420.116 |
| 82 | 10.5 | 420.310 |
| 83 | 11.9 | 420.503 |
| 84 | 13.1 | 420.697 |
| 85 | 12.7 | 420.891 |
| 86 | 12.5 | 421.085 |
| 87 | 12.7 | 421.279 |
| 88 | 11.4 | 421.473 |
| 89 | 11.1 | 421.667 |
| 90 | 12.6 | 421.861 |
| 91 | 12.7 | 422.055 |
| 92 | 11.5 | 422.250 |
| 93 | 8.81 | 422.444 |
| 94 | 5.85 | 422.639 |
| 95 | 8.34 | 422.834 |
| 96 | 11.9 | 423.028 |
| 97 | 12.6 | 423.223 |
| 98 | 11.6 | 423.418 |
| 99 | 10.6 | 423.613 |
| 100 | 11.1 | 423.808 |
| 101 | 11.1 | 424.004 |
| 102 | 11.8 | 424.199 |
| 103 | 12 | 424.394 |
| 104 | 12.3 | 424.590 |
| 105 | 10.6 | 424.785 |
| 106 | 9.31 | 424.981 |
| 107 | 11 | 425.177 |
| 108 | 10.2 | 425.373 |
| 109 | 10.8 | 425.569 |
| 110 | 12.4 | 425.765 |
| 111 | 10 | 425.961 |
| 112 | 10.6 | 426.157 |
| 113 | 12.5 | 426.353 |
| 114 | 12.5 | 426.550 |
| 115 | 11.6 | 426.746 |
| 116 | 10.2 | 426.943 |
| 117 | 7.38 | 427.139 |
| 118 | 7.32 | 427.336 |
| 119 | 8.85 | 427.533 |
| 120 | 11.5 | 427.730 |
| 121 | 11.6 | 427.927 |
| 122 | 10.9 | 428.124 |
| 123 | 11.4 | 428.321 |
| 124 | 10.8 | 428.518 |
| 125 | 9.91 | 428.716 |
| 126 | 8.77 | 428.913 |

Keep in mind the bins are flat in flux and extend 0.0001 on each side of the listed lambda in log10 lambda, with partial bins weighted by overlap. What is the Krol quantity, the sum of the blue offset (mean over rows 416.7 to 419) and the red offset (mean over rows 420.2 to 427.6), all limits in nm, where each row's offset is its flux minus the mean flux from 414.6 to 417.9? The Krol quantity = -1.3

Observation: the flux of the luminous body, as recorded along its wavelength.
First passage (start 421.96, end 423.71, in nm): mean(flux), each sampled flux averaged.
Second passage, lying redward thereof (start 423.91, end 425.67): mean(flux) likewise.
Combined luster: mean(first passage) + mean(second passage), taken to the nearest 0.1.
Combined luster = 21.4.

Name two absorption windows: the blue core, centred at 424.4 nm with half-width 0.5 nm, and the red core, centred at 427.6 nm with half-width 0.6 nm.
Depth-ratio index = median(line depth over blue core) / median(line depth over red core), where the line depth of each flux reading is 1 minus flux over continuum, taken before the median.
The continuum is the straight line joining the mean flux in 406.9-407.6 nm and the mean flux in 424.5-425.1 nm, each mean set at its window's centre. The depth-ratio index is -1.2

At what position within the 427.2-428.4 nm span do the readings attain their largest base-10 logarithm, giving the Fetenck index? 427.927 nm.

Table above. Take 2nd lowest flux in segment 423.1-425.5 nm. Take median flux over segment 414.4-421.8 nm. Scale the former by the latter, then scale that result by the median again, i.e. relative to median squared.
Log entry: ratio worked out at 0.076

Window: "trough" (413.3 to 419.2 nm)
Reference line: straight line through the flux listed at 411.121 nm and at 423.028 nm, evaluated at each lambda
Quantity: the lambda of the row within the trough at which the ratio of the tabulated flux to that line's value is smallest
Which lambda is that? 414.352 nm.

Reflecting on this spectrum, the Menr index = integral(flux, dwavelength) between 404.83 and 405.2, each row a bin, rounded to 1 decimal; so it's 4.8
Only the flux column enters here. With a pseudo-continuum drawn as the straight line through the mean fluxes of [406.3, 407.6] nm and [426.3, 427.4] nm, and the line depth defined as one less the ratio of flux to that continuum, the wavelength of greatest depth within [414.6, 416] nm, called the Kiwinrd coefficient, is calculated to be 415.499 nm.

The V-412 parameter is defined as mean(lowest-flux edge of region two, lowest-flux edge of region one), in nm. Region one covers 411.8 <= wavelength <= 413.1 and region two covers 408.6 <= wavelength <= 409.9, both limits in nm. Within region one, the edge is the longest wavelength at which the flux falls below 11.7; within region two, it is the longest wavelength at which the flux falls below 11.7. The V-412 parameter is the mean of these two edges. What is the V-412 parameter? 411.41 nm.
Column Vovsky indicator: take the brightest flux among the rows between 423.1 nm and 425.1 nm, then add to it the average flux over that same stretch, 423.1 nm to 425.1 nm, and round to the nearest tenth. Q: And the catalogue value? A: 23.9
